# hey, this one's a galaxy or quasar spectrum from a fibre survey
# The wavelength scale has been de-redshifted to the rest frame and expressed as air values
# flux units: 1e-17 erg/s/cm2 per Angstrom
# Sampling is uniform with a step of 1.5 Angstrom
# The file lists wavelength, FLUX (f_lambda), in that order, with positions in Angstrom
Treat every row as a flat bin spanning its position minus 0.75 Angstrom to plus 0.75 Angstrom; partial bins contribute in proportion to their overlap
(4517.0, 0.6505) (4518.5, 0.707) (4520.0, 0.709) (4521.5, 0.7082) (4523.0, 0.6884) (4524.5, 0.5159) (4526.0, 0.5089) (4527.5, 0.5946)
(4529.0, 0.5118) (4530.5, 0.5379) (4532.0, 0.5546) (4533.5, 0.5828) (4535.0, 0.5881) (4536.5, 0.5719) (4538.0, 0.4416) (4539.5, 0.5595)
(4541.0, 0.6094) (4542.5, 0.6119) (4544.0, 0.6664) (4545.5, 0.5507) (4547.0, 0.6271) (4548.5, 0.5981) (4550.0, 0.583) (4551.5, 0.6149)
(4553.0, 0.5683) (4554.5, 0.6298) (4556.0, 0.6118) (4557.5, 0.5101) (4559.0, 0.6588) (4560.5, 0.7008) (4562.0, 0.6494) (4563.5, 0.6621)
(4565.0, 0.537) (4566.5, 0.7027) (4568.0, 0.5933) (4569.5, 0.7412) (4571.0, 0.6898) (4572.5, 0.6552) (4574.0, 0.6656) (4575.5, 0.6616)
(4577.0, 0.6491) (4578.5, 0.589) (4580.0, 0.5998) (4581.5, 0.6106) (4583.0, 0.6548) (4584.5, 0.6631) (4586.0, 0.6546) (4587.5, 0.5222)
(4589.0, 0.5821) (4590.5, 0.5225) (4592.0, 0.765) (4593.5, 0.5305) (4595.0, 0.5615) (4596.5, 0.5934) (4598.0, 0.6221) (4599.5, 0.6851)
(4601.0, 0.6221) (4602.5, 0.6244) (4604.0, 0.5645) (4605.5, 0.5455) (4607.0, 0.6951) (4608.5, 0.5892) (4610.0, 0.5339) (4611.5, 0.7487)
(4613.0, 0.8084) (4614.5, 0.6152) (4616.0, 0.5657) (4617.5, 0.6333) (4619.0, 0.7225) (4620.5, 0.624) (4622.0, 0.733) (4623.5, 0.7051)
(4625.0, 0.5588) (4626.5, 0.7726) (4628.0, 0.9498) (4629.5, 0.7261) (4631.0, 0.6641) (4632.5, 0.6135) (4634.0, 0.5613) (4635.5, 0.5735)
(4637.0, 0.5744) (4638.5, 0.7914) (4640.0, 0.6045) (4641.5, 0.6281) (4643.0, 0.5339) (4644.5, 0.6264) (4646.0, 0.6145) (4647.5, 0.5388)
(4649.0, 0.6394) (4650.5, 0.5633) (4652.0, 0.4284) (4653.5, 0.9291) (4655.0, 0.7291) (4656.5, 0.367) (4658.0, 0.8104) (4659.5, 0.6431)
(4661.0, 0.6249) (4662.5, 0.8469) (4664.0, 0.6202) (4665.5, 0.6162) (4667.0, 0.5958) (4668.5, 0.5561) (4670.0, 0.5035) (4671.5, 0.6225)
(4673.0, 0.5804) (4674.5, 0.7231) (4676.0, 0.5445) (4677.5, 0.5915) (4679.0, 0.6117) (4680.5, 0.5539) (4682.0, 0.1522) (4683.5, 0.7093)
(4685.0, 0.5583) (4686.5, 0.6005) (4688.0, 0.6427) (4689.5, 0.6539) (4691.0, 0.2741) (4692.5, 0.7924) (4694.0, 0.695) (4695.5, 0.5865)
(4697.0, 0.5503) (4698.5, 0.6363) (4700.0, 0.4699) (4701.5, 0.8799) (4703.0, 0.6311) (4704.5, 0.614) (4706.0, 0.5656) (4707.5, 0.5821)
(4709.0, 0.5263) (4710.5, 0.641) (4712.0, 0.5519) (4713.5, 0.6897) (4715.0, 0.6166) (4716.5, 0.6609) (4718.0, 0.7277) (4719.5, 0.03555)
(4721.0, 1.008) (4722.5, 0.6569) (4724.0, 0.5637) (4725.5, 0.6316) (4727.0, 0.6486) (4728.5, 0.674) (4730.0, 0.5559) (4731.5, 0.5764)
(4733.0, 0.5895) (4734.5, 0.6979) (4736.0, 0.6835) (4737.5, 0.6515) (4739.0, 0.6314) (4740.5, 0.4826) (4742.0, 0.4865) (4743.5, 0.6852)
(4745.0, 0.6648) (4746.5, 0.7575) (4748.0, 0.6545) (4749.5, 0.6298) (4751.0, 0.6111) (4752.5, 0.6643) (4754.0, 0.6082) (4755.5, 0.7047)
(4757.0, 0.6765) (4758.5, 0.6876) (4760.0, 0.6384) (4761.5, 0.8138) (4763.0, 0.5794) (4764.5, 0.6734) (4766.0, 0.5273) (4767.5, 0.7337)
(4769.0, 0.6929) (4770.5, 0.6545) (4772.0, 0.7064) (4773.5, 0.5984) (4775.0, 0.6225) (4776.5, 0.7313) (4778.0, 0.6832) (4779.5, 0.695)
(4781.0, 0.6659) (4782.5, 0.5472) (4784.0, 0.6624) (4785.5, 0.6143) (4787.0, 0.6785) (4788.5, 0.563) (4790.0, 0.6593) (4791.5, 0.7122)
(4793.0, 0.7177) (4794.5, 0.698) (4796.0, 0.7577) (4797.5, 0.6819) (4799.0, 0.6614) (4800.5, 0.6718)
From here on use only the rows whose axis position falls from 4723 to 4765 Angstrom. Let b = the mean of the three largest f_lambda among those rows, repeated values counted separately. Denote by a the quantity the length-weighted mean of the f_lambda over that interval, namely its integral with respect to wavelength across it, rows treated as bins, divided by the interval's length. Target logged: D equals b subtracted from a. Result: -0.12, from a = 0.640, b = 0.76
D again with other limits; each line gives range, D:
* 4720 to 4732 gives -0.13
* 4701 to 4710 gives -0.08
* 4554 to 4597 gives -0.11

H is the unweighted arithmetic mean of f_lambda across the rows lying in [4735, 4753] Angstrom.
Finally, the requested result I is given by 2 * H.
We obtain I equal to 1.27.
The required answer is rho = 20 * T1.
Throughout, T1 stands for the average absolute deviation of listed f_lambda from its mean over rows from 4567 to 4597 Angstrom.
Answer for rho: 1.1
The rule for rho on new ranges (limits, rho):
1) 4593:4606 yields 0.8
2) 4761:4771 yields 1.4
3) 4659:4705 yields 1.7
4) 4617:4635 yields 1.6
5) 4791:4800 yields 0.5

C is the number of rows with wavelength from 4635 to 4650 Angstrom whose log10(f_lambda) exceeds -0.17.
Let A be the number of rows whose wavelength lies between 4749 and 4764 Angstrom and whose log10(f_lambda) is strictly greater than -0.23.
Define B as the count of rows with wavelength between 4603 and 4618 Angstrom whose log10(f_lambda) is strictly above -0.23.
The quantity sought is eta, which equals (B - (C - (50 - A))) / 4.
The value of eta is 11.5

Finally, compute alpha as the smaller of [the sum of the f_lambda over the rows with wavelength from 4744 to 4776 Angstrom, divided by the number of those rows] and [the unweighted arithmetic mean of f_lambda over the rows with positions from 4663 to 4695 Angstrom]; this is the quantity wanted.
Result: 0.581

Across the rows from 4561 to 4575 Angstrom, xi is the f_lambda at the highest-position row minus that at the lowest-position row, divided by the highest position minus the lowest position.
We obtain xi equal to 0.001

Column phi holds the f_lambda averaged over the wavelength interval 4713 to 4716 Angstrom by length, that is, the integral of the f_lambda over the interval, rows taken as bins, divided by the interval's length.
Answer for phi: 0.651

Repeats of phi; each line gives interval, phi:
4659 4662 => 0.651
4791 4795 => 0.710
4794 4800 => 0.699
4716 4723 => 0.615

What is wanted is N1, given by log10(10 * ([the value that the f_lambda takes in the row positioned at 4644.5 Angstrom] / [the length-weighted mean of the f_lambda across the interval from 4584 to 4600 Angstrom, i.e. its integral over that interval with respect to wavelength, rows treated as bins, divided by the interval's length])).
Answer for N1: 1.01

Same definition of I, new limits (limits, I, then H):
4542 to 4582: 1.25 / 0.63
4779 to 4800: 1.33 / 0.67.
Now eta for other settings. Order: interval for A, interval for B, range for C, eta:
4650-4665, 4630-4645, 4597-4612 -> 11.5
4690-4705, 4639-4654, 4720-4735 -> 12.0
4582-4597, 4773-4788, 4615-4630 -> 12.0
